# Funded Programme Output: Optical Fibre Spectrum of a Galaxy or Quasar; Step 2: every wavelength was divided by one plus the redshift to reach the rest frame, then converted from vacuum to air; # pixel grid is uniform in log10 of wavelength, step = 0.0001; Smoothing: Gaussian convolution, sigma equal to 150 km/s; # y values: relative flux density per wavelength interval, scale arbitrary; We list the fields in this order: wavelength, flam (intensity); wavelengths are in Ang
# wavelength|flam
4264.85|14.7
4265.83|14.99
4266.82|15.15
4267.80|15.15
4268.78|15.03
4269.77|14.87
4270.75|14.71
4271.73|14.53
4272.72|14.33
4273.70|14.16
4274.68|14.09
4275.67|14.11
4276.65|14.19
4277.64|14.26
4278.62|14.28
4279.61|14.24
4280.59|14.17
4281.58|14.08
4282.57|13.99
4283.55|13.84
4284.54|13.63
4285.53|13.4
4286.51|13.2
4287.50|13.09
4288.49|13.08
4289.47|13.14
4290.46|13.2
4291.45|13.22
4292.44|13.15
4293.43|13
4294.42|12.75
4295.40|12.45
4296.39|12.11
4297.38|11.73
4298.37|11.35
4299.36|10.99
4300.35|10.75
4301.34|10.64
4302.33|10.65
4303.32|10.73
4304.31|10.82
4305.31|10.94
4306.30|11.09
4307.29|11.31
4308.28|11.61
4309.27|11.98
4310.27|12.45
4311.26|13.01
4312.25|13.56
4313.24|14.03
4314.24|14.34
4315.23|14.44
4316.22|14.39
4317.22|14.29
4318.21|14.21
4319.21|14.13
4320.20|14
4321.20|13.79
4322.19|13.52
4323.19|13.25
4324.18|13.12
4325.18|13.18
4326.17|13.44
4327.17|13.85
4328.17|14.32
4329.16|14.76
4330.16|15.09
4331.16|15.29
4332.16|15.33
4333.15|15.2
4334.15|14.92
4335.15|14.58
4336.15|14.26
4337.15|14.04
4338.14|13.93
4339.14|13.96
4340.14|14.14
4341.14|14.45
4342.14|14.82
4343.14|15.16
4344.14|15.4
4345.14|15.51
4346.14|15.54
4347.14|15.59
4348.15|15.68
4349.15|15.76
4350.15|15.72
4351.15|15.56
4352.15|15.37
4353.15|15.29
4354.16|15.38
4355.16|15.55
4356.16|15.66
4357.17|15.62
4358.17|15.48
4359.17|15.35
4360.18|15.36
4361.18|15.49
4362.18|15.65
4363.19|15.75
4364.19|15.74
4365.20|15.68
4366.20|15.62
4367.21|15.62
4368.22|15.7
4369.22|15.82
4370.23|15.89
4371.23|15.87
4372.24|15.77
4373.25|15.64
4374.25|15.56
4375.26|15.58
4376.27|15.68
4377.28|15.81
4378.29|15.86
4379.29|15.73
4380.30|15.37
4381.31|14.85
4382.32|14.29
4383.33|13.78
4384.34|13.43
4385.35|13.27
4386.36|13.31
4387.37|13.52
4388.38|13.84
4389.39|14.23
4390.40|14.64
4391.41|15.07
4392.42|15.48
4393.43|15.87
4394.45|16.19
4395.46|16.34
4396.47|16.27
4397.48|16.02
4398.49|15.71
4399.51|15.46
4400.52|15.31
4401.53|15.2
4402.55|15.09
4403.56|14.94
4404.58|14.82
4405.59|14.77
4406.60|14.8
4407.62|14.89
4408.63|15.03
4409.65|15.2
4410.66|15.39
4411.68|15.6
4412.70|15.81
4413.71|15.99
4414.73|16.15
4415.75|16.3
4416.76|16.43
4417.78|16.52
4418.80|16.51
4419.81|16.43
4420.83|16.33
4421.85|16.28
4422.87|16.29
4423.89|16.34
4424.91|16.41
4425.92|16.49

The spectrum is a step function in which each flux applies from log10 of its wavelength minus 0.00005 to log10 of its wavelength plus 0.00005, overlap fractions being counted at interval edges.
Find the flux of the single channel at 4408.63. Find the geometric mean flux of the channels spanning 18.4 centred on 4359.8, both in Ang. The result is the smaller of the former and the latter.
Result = 15.0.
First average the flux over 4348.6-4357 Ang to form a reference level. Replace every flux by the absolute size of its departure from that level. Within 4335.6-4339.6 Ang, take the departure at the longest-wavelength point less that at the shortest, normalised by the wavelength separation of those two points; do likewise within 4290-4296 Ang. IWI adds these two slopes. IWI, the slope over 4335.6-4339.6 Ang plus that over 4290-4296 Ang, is 0.3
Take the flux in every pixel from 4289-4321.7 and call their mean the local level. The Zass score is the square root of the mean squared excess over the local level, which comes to 1.3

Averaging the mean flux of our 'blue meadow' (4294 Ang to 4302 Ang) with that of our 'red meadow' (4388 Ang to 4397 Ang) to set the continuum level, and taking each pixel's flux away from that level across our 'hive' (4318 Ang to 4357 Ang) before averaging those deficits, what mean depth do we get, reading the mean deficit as -1.2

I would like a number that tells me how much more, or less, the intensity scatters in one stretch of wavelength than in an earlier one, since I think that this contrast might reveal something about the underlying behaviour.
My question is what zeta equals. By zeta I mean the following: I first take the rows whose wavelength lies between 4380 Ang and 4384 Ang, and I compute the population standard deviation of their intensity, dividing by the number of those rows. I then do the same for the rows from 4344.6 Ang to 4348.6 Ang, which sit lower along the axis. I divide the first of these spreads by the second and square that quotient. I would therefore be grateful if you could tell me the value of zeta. 86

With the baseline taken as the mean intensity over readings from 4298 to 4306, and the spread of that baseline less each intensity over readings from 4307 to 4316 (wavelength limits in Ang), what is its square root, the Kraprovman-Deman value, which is 1.1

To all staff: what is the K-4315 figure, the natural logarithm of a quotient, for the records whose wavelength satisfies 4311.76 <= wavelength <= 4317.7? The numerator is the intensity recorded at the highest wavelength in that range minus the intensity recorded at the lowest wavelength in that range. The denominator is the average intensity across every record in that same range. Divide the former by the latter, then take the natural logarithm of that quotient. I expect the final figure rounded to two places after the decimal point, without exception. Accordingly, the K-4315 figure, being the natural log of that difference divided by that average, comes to -2.97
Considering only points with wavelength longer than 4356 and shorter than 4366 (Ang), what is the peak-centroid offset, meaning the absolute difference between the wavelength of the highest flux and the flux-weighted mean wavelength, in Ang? 2.5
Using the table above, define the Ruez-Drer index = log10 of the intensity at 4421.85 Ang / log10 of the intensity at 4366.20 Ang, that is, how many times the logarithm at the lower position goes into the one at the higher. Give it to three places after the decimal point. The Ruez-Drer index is 1.015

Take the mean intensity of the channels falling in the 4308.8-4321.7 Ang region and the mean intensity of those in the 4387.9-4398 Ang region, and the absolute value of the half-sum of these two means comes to 14.6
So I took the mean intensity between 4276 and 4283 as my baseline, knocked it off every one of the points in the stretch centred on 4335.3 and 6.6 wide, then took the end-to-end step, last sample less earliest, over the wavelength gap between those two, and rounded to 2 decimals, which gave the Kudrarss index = -0.23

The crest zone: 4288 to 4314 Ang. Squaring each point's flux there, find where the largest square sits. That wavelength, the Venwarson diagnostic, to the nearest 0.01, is 4313.24 Ang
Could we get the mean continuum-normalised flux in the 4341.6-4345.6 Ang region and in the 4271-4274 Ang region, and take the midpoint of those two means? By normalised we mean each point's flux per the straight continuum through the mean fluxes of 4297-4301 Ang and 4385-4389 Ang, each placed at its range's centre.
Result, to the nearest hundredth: 1.30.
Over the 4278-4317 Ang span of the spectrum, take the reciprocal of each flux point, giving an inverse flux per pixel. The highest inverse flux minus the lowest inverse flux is 0.025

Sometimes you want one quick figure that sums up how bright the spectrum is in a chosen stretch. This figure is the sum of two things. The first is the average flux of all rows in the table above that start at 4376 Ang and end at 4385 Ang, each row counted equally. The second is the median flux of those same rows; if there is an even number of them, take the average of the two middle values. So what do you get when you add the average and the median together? 30.3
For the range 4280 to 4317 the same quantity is 25.6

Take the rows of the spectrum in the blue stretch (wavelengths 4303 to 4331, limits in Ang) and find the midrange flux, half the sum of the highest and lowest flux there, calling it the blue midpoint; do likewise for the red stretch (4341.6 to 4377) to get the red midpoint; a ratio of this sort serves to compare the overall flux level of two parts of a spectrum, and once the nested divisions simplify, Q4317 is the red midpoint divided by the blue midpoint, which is 1.19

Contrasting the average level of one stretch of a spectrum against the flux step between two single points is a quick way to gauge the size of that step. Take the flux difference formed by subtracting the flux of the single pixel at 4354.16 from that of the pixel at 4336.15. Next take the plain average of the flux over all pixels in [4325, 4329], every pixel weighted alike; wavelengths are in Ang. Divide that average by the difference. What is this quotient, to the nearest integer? -12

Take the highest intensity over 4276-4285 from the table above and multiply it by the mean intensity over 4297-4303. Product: 157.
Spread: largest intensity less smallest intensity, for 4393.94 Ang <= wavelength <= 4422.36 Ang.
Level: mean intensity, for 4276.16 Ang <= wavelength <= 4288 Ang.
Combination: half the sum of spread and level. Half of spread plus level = 7.8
